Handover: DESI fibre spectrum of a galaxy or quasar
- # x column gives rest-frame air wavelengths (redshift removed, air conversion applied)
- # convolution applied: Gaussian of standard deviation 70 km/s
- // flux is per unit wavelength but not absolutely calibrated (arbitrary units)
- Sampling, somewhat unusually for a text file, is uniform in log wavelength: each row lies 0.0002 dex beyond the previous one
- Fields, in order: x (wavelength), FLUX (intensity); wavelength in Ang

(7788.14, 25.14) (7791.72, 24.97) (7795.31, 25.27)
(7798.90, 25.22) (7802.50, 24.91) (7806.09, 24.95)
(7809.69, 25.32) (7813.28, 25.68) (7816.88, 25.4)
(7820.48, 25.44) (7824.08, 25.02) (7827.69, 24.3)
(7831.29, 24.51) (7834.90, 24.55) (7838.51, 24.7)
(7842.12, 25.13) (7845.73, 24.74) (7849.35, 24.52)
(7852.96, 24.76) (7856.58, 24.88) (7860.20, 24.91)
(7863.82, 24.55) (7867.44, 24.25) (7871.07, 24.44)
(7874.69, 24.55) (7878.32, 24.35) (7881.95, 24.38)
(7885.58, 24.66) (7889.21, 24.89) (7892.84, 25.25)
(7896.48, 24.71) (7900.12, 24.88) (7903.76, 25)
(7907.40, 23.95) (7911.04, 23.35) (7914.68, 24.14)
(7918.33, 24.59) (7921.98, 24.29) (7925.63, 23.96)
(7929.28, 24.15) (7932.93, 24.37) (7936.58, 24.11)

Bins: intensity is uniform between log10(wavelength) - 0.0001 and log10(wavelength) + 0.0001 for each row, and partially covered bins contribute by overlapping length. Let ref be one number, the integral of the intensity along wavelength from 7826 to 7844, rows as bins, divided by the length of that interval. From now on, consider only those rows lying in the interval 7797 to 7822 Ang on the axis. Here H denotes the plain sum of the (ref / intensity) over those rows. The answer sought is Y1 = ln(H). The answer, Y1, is 1.921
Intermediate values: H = 6.83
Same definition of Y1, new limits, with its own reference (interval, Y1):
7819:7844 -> 1.940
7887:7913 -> 1.949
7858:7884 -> 1.952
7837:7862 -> 1.940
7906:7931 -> 1.970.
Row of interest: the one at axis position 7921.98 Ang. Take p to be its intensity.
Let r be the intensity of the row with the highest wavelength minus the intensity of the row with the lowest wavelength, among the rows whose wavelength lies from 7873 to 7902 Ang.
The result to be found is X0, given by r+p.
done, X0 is 24.6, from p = 24.29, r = 0.33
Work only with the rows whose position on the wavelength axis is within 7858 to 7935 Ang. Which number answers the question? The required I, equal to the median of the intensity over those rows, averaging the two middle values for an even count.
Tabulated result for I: 24.4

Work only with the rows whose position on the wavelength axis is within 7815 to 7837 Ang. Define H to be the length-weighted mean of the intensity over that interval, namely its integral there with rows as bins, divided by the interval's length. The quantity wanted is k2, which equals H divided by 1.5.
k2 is 16.58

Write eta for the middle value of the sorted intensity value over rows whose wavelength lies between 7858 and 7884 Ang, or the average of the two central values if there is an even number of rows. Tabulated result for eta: 24.4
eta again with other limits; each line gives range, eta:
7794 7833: 25.2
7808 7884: 24.7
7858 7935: 24.4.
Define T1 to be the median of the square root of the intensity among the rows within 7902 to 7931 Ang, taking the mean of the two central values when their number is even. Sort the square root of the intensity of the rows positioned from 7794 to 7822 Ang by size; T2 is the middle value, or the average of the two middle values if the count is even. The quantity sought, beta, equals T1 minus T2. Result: -0.116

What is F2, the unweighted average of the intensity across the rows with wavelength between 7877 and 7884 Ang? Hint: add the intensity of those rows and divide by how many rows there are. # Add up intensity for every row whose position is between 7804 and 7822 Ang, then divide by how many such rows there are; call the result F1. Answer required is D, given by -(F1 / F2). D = -1.04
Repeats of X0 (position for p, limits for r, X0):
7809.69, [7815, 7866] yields 24.5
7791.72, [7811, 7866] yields 23.8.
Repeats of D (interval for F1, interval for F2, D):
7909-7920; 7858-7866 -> -0.97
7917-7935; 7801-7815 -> -0.96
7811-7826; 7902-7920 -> -1.05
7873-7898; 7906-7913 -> -1.04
